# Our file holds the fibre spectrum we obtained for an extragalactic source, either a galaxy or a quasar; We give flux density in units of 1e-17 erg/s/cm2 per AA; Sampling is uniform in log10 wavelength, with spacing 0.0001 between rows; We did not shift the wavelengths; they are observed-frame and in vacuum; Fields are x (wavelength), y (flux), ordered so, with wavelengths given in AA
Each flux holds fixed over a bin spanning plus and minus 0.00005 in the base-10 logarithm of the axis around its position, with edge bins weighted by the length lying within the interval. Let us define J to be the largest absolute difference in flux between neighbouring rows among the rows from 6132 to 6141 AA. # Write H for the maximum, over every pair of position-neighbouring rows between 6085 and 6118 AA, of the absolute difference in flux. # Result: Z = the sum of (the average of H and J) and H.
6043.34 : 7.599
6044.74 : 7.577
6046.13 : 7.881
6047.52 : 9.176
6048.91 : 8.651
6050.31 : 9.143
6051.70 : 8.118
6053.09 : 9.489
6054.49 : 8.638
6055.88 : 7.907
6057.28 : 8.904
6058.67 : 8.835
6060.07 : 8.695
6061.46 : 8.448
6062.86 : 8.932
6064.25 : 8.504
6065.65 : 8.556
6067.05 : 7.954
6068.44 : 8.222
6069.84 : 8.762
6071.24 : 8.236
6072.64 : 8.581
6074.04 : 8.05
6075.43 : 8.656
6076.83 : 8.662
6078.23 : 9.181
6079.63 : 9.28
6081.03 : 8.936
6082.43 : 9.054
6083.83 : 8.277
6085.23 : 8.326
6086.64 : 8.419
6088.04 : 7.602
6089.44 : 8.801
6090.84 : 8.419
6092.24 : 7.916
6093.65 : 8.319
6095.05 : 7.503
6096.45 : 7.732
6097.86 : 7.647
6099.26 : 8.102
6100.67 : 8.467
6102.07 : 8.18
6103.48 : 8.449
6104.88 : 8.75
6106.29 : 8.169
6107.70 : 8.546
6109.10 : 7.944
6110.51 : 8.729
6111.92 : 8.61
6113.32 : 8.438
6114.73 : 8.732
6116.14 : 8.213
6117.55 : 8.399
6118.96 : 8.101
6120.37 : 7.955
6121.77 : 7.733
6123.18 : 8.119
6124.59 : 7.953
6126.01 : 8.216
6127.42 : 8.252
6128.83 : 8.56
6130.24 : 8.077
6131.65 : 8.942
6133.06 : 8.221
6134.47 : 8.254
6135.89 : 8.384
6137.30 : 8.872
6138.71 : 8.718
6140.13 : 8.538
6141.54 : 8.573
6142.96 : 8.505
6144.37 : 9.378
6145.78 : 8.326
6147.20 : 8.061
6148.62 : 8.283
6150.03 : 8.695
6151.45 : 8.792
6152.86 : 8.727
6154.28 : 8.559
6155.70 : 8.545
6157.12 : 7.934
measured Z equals 2.0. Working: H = 1.2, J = 0.5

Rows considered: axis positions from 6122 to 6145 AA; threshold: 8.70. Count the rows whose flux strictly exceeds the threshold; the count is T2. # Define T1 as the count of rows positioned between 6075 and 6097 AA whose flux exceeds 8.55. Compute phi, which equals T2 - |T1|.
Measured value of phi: -3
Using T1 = 7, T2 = 4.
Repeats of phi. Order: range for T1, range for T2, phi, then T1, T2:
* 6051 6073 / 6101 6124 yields -6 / 9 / 3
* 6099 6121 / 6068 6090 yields 2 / 4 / 6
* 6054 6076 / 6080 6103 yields -6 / 9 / 3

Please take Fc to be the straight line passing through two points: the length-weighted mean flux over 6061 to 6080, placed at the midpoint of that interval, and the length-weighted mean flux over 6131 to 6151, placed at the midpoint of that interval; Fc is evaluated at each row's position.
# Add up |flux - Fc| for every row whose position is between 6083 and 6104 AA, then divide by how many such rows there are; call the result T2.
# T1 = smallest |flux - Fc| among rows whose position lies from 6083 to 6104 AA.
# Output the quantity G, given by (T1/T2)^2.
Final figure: 0.0426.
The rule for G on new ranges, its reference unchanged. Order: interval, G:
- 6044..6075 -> 0.0004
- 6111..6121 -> 0.0361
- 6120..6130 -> 0.0001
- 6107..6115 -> 0.0044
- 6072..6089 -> 0.0023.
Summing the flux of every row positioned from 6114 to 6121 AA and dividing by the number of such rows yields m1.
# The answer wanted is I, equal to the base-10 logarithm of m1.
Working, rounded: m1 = 8.28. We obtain 0.918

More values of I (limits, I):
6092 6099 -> 0.893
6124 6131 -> 0.914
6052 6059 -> 0.942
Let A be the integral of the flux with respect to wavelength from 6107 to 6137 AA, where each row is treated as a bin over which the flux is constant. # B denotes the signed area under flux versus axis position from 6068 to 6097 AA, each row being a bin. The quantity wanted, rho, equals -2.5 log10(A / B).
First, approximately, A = 249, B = 244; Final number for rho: -0.021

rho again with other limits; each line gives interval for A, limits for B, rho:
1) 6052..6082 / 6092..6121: -0.088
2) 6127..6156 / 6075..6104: -0.022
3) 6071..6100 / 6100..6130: 0.029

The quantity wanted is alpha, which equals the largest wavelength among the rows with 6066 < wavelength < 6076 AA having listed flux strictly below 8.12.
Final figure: 6074.04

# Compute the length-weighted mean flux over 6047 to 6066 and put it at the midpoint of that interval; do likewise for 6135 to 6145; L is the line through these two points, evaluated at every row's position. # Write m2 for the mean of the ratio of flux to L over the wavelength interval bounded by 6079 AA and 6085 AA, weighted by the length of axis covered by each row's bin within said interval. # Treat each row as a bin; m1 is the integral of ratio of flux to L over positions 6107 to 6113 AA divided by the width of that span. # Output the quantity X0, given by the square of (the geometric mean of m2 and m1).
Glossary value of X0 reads 0.99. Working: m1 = 0.97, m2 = 1.02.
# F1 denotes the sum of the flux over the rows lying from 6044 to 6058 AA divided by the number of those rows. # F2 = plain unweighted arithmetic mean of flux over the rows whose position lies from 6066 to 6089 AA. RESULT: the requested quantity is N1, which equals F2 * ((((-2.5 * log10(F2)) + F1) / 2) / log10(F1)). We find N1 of 28.4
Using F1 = 8.55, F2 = 8.51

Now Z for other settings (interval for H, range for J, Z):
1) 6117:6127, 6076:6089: 1.0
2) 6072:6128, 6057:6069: 2.1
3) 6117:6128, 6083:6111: 1.2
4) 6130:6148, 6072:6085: 2.0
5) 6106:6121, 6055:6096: 1.8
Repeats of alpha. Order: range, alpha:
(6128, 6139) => 6130.24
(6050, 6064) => 6055.88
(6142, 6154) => 6147.20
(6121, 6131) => 6130.24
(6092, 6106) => 6099.26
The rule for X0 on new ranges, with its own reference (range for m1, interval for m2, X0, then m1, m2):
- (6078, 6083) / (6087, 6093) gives 0.99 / 1.05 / 0.94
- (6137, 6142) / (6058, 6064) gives 1.00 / 1.00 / 1.00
